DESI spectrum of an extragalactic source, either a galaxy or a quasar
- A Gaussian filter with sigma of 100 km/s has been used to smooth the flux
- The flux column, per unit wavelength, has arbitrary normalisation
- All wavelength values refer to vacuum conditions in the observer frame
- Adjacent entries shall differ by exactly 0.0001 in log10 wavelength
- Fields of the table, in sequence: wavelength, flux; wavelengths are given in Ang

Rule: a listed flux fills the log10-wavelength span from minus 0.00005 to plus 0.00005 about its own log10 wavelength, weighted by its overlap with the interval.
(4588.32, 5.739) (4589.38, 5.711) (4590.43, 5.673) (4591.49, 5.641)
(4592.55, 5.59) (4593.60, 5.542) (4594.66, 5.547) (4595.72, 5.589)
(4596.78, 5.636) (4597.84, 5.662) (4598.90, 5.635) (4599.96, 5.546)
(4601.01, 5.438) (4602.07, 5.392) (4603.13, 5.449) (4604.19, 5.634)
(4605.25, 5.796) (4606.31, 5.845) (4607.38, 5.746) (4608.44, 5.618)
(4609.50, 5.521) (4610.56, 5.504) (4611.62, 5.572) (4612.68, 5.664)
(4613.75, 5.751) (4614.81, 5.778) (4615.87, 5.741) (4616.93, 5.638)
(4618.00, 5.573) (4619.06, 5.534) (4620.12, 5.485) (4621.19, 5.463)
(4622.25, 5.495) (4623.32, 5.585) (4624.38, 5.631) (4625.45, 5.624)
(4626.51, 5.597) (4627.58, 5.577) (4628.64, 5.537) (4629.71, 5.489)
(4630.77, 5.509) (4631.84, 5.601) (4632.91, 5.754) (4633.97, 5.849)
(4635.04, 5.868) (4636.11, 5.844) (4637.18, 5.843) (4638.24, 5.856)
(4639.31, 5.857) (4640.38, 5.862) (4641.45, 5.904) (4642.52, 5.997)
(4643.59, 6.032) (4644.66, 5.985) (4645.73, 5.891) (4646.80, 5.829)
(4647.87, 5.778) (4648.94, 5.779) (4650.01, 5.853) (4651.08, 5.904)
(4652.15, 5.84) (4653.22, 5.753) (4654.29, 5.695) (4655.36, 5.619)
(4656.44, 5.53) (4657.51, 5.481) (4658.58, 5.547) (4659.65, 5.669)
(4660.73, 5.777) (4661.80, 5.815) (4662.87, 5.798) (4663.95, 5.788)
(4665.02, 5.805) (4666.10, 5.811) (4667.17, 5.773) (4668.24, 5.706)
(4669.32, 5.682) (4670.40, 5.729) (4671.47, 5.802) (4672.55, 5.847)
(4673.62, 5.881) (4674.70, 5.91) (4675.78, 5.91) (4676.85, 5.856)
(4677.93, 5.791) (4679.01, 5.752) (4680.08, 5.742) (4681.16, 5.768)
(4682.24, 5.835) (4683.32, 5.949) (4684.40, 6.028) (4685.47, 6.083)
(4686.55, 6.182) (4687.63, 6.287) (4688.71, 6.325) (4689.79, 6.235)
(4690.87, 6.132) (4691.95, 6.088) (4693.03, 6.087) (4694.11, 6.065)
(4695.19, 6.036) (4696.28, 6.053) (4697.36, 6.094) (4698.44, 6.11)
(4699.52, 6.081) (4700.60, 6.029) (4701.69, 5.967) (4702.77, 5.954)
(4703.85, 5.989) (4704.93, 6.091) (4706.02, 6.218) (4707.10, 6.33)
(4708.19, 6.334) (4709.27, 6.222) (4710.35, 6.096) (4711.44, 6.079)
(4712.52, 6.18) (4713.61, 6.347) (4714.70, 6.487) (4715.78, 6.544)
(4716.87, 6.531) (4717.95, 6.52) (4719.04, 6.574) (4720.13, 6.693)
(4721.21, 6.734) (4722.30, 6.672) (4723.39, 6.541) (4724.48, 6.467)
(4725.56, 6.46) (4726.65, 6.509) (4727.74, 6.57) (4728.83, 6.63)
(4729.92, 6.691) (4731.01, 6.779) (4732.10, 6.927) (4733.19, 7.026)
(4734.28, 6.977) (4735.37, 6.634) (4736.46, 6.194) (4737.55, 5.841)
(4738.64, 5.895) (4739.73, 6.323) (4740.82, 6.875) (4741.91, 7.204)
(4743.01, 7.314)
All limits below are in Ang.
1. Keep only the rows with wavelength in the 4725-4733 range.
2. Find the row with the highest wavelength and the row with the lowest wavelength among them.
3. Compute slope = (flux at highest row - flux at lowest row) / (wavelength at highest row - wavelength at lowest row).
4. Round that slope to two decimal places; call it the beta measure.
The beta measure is 0.07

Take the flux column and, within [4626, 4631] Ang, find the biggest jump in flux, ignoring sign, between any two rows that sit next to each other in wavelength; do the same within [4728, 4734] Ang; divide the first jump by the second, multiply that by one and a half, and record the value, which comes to 0.5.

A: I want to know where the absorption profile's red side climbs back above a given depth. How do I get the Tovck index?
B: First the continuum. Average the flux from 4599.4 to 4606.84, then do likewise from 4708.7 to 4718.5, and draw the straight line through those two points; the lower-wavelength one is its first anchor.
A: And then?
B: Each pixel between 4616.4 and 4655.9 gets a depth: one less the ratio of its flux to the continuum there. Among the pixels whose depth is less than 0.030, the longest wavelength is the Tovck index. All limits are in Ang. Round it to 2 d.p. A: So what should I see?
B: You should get 4653.22 Ang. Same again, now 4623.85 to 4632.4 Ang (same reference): 4626.51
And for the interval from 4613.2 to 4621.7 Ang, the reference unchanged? 4619.06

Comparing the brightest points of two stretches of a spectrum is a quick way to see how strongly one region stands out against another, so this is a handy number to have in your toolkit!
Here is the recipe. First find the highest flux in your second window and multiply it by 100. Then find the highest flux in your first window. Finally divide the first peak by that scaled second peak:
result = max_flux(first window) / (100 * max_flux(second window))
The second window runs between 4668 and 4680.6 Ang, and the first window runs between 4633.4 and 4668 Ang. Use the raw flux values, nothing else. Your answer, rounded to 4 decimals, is 0.0102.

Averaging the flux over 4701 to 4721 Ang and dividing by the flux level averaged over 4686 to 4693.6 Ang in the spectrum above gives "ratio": 1.02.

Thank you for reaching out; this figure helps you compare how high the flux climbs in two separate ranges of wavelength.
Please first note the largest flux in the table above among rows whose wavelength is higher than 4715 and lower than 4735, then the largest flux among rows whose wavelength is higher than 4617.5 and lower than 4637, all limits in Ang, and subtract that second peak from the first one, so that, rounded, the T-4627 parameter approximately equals 1.16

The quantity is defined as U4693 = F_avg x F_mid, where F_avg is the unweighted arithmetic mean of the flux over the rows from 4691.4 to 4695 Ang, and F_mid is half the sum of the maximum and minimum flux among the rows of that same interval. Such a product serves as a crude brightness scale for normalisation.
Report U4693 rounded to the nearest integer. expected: 37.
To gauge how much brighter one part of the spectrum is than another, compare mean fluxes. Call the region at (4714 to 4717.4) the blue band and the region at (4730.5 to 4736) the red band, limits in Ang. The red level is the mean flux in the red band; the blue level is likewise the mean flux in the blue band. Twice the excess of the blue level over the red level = -0.70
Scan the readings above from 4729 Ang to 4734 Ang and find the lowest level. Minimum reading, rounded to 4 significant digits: 6.691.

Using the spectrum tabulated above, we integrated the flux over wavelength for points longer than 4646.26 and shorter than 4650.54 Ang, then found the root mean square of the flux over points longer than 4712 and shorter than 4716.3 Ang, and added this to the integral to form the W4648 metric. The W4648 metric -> 31.3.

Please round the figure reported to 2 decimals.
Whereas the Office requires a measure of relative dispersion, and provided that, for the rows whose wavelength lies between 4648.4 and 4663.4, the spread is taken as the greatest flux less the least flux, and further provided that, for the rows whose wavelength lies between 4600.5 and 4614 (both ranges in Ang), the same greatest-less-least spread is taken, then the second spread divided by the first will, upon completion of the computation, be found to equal 1.07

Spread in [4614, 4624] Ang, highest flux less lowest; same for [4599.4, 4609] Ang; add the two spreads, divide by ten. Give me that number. 0.08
